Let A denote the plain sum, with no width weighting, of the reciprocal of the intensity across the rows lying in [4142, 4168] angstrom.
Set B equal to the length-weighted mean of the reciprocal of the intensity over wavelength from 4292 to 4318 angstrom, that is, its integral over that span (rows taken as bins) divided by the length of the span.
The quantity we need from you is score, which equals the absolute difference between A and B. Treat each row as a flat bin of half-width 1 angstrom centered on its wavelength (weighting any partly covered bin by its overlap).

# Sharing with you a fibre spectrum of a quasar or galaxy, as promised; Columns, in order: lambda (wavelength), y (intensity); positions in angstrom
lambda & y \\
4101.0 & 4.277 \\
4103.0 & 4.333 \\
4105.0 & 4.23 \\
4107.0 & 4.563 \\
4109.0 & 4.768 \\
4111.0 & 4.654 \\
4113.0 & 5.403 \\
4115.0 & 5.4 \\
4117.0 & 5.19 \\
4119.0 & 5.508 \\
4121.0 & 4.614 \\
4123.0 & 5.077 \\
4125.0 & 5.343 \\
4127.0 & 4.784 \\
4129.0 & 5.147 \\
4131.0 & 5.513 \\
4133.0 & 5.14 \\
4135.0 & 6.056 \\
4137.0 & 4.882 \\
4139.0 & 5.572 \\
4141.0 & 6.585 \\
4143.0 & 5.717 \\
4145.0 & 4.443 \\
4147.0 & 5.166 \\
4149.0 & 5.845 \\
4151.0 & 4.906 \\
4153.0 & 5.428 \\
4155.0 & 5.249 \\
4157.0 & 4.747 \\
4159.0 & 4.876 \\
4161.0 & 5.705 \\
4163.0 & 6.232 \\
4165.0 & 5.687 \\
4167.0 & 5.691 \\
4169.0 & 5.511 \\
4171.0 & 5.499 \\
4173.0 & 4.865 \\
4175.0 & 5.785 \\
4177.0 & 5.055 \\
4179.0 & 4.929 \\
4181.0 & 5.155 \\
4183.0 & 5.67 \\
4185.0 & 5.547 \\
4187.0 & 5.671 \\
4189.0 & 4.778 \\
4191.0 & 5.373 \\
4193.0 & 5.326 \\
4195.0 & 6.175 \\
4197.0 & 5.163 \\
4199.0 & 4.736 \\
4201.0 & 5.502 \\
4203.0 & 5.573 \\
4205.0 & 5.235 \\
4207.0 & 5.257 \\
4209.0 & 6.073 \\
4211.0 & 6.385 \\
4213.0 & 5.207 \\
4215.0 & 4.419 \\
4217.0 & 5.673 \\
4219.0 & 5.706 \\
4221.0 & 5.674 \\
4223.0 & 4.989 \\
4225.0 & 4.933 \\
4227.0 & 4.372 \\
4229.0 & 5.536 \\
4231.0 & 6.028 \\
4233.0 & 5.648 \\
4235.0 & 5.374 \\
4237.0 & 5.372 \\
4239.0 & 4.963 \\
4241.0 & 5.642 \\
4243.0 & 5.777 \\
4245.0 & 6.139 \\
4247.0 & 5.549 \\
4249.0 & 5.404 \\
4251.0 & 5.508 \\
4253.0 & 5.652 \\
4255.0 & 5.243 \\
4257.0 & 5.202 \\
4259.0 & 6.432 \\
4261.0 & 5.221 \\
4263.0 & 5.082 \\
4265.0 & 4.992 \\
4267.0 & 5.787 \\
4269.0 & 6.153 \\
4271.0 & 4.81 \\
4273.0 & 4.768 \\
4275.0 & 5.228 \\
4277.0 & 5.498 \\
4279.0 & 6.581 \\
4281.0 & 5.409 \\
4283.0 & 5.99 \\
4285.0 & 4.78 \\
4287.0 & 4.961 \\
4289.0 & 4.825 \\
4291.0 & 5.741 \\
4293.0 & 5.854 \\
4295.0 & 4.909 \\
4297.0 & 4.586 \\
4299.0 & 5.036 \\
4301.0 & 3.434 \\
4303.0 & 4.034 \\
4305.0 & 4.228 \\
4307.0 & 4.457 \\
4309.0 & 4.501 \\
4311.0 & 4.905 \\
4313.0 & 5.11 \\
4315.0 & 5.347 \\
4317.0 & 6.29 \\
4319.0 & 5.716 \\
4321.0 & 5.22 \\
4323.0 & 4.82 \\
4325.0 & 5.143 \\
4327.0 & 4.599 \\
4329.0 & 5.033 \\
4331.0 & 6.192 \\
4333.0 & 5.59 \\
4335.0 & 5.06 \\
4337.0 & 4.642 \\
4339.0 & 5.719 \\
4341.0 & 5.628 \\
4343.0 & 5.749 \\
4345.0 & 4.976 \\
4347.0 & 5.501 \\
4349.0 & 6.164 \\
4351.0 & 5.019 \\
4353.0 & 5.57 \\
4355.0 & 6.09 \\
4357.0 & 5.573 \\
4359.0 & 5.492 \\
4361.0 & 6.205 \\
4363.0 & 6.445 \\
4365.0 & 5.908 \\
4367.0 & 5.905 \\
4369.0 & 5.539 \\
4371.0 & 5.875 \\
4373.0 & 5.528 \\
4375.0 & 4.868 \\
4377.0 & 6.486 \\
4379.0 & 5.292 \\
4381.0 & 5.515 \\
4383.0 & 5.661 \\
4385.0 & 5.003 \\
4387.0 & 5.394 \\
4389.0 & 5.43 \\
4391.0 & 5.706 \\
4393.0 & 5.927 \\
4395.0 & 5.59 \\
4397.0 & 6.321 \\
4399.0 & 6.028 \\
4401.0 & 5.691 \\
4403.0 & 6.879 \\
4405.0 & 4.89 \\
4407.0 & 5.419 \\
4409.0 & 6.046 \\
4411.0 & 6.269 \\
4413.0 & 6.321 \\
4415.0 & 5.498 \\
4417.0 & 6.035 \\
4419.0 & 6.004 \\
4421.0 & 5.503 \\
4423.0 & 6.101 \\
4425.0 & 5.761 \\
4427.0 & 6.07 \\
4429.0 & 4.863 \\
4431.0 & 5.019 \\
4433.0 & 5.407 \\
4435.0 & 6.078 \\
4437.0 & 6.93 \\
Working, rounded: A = 2.45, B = 0.212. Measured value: 2.23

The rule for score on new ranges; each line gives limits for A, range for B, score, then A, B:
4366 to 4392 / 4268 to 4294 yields 2.17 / 2.35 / 0.186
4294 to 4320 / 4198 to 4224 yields 2.58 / 2.76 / 0.186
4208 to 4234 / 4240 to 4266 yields 2.24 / 2.42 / 0.182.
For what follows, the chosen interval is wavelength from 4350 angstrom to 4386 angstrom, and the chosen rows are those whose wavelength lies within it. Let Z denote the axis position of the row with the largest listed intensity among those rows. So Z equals 4377.0 angstrom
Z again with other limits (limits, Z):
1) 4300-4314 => 4313.0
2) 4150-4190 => 4163.0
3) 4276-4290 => 4279.0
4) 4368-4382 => 4377.0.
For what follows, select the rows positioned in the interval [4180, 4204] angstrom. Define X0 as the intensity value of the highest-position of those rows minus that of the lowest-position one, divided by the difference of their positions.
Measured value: 0.019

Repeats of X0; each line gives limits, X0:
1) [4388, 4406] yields -0.034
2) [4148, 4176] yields -0.002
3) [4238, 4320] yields 0.009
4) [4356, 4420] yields 0.007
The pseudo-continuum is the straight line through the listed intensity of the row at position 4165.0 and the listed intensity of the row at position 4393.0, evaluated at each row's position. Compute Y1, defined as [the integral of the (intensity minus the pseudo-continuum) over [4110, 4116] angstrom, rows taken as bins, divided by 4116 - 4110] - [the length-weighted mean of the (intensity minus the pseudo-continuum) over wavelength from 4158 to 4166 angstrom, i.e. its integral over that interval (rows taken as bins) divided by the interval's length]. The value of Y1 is -0.4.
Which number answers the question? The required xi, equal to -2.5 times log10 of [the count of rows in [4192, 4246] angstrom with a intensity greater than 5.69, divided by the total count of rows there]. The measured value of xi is 1.5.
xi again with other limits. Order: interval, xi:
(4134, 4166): 1.1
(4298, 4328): 2.2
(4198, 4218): 1.7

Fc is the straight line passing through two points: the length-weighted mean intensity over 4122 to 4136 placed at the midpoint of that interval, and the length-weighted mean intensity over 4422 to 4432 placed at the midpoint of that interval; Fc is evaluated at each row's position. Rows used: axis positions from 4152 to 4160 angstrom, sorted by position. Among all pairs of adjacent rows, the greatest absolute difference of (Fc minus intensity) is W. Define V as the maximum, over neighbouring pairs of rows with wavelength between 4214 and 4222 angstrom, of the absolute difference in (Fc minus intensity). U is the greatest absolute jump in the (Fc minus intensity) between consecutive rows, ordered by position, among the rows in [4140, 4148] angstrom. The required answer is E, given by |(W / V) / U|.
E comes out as 0.3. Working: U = 1.28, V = 1.3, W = 0.50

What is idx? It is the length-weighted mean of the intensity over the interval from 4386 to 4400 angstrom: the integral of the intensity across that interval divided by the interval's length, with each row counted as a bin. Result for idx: 5.8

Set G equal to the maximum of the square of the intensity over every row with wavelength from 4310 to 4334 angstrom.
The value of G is 39.6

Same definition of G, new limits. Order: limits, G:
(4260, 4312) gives 43.3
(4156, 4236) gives 40.8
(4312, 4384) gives 42.1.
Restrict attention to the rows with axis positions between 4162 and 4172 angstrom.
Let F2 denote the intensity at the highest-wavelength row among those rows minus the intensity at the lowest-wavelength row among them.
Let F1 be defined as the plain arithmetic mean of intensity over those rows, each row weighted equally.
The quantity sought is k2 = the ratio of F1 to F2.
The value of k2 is -8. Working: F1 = 5.72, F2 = -0.7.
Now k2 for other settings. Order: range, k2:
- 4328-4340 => 8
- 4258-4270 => -20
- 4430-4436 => 5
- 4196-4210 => 6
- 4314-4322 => -44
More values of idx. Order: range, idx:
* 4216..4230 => 5.3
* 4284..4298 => 5.1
